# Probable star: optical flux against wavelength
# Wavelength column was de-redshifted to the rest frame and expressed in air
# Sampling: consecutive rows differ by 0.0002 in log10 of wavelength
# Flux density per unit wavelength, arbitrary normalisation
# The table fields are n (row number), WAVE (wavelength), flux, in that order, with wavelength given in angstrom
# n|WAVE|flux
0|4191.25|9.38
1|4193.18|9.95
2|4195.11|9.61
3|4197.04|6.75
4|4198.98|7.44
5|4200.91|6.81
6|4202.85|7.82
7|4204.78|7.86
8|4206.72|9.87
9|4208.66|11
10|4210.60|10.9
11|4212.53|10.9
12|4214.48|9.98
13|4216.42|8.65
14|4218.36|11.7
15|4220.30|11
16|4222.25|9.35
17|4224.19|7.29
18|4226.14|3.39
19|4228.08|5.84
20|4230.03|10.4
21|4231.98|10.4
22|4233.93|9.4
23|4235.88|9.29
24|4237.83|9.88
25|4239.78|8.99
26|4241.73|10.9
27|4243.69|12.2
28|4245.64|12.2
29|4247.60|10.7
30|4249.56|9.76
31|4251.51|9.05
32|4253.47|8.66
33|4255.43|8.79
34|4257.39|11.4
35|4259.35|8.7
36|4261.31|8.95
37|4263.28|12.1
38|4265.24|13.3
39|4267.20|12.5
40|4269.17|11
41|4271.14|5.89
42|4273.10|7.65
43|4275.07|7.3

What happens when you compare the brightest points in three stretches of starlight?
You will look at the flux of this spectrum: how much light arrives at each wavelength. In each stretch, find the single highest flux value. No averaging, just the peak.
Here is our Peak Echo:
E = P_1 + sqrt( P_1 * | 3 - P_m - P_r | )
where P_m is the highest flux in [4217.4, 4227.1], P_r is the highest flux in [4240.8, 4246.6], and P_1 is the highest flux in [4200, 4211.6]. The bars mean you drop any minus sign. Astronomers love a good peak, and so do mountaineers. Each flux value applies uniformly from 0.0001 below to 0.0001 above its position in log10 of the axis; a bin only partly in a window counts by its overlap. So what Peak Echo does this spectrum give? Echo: 26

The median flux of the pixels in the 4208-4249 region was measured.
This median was 10.4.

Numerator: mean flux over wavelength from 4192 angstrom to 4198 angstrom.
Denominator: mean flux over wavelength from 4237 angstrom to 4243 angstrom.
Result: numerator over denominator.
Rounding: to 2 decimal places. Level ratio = 0.88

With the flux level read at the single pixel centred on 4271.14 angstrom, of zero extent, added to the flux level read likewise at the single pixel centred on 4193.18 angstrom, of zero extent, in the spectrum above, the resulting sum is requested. 16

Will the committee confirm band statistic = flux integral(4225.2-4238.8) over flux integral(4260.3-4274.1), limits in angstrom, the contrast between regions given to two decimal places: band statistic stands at 0.81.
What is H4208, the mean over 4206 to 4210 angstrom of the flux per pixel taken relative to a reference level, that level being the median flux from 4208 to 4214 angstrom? 0.96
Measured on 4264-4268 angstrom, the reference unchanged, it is 1.18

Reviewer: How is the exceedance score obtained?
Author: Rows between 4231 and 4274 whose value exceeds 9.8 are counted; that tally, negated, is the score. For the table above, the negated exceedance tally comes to -11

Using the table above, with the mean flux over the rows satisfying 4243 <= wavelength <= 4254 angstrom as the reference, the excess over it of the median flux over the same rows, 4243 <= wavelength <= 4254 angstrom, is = -0.2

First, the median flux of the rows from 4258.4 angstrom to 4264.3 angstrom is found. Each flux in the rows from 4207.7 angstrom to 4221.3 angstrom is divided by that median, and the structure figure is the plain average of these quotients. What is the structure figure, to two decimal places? 1.18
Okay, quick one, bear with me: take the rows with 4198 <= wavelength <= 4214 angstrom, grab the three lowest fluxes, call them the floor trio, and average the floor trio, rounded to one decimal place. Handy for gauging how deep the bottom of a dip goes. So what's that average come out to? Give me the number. 7.4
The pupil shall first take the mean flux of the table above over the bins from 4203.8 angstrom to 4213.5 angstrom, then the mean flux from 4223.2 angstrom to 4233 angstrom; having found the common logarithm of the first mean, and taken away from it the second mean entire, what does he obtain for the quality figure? -6.5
